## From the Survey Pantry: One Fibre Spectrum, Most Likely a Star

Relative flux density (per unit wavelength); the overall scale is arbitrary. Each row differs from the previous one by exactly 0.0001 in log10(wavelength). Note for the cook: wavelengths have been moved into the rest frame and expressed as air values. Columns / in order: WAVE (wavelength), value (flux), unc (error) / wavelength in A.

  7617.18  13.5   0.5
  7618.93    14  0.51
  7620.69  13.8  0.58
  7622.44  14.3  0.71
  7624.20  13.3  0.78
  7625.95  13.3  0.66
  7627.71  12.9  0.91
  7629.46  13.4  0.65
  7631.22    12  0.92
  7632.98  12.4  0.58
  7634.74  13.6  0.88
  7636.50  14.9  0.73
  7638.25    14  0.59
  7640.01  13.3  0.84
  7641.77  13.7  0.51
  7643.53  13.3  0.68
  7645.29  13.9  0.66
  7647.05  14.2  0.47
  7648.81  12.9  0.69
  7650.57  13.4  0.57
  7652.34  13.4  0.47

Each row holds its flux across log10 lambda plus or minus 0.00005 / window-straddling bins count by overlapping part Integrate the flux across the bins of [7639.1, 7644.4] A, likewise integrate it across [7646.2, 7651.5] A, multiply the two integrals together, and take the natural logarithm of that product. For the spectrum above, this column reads 8.53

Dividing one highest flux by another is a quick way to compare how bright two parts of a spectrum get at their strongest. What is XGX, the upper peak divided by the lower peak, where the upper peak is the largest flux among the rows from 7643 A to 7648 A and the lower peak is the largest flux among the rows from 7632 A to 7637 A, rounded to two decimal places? 0.95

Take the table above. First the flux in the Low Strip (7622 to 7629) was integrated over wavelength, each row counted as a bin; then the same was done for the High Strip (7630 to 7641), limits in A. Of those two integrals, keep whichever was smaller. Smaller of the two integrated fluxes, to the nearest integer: 94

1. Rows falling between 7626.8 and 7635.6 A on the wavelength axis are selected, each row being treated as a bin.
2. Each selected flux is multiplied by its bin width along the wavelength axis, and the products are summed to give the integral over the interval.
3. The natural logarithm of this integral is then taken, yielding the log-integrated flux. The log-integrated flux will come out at 4.73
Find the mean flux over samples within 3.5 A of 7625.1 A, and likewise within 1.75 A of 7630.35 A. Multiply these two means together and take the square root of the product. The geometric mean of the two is 13.1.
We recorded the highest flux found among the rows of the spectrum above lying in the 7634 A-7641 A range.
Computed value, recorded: 14.9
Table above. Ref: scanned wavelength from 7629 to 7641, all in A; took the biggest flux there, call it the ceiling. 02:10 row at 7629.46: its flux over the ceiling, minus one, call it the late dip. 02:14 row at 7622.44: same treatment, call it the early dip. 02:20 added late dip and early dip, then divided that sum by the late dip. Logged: 1.4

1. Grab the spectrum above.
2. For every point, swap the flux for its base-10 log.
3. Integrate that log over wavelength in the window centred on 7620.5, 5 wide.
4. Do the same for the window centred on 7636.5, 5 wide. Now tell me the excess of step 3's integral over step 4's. 0.0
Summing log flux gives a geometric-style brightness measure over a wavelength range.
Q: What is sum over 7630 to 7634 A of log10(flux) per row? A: 2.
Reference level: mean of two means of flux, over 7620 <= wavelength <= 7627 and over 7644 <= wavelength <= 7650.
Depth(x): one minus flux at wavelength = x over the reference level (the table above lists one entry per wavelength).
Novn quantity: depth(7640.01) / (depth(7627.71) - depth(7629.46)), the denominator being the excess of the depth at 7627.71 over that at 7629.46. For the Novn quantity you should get 0.7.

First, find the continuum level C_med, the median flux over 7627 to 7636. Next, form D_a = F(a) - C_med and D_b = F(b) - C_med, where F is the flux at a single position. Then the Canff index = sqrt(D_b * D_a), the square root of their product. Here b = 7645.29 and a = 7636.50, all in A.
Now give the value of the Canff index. 1.4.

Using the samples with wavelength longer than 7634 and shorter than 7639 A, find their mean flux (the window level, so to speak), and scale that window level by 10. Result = 142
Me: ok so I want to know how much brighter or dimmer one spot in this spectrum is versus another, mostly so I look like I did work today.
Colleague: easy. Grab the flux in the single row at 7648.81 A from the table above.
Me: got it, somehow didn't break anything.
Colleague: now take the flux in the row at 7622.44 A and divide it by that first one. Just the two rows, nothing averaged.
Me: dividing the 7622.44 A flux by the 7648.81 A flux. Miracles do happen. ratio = 1.11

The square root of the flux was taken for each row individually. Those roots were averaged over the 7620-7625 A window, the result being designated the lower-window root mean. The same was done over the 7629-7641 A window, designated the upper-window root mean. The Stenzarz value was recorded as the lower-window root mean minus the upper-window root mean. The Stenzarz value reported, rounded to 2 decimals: 0.06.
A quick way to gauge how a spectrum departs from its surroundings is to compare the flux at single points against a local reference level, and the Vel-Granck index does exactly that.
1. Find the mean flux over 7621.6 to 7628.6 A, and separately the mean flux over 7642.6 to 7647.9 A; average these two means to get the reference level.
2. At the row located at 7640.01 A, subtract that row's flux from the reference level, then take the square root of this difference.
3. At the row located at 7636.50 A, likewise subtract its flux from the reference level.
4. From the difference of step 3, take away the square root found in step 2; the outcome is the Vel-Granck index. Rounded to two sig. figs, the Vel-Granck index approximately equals -1.8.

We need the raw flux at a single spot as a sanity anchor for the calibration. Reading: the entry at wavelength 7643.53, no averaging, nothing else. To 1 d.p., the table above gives 13.3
